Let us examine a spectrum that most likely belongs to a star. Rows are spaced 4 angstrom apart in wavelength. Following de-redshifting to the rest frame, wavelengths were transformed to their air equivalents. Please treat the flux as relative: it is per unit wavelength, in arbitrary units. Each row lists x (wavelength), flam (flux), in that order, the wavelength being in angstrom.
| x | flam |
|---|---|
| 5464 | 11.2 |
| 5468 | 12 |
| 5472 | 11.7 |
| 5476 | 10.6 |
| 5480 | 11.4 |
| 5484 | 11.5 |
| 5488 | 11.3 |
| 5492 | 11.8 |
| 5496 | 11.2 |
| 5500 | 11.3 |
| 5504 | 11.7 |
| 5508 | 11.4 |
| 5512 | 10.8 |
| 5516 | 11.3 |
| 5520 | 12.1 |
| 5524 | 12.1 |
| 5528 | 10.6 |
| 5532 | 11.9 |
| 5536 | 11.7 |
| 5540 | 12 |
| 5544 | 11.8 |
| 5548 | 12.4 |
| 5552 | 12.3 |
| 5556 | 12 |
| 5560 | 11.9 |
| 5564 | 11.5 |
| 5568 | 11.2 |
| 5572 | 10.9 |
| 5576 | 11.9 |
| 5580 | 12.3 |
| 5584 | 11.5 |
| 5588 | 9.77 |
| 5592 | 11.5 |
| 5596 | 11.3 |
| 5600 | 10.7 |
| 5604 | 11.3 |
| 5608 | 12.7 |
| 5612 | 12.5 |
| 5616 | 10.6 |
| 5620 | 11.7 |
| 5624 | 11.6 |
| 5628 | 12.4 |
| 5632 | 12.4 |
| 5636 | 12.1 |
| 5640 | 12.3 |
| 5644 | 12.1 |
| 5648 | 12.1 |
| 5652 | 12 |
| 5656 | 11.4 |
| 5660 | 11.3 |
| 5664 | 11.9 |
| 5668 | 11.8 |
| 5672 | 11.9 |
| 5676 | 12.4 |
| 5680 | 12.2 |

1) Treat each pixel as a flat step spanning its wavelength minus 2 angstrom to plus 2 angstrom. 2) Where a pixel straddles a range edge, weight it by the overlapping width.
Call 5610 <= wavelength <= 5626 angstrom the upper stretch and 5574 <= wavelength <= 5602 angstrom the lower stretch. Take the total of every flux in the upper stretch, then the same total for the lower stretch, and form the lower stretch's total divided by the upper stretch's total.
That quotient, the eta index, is 1.70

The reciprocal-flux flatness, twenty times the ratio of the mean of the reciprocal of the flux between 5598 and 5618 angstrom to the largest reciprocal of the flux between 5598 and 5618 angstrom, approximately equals 18.4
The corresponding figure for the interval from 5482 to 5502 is 19.6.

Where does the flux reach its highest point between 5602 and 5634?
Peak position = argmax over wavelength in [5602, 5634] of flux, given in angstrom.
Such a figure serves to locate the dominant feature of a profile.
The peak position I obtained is 5608 angstrom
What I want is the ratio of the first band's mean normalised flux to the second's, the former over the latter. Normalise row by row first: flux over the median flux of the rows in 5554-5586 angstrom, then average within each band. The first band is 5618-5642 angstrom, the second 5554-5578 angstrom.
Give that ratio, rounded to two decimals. 1.04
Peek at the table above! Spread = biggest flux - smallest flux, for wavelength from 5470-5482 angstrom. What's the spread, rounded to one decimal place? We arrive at 1.1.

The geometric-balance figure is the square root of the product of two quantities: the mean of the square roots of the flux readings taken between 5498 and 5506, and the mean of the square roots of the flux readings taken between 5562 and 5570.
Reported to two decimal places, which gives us 3.38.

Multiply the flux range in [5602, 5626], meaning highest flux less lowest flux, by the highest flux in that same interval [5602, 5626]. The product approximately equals 27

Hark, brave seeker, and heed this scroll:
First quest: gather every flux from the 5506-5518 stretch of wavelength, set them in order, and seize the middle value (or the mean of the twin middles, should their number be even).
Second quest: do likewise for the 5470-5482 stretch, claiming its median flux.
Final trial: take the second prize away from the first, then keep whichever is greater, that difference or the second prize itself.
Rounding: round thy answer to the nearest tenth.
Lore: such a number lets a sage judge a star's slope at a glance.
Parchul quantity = 11.4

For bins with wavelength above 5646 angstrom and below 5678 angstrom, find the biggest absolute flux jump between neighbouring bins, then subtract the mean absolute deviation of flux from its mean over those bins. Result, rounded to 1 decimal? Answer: 0.3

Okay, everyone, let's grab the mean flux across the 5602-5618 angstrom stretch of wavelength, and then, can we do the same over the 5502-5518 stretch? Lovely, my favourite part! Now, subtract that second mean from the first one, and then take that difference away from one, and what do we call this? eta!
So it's 0.5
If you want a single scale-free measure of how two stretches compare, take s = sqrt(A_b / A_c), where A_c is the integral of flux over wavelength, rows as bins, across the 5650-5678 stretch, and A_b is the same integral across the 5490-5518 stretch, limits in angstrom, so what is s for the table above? 0.98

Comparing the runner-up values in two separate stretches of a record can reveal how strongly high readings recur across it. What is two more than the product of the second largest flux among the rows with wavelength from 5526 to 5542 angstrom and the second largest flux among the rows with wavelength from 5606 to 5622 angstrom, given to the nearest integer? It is 151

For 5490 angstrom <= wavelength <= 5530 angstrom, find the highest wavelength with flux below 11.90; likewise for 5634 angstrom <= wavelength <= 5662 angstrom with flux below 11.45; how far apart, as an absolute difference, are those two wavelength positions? 132 angstrom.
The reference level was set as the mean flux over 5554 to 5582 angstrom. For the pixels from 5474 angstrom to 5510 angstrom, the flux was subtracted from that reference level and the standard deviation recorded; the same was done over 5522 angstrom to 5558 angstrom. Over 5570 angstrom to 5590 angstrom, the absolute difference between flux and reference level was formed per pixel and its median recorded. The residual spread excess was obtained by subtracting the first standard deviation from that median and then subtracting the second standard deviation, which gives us -0.2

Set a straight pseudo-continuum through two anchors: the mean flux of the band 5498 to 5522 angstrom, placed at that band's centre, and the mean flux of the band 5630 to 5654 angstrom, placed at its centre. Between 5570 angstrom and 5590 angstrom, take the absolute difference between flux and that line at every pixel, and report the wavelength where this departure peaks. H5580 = 5588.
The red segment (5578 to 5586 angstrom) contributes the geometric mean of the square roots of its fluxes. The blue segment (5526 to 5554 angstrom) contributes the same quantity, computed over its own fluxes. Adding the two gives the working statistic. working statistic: 6.88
